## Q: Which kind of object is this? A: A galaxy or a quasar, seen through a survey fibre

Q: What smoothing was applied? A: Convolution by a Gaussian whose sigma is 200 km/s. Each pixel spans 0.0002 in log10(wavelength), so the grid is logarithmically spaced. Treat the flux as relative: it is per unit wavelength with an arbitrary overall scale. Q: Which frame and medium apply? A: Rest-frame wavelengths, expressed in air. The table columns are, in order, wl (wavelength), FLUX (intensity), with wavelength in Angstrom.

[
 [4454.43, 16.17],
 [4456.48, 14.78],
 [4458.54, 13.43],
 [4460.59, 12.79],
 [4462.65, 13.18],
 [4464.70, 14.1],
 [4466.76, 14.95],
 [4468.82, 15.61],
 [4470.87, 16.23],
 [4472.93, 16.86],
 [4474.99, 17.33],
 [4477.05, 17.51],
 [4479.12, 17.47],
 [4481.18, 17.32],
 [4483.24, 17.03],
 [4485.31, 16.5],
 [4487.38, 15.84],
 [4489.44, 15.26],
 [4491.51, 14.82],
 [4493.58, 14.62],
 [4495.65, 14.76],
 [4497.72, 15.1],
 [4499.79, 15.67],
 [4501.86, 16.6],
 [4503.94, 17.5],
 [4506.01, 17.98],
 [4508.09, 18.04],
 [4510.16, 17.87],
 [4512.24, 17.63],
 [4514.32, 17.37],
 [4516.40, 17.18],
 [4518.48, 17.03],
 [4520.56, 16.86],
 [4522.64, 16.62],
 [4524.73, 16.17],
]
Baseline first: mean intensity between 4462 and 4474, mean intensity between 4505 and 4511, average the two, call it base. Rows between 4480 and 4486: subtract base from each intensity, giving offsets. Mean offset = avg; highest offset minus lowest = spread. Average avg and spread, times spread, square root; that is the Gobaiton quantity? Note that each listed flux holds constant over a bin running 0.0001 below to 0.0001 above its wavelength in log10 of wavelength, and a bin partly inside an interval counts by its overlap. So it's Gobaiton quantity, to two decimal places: 0.70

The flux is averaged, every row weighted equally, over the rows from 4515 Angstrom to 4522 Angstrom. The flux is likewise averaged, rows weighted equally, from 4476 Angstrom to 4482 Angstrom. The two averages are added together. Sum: 34.5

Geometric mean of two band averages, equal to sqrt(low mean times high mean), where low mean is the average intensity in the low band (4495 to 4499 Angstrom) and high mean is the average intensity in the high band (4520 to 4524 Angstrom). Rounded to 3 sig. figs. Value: 15.8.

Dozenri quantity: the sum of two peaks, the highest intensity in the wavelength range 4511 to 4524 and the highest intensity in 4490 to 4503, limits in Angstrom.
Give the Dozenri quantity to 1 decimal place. 34.2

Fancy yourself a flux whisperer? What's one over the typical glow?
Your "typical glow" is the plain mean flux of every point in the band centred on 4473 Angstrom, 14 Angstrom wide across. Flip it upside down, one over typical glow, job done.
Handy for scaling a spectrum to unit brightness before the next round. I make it 0.060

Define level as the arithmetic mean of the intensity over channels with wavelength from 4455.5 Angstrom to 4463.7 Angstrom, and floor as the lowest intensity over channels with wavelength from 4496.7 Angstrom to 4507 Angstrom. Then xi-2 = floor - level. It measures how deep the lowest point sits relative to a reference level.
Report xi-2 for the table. 1.6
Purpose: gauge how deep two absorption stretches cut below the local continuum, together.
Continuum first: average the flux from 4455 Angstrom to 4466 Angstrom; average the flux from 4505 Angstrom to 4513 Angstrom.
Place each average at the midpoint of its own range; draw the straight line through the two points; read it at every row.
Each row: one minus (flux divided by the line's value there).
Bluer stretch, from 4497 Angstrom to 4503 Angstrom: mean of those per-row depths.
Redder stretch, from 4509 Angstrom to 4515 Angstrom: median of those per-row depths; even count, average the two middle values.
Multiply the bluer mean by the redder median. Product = 0.0022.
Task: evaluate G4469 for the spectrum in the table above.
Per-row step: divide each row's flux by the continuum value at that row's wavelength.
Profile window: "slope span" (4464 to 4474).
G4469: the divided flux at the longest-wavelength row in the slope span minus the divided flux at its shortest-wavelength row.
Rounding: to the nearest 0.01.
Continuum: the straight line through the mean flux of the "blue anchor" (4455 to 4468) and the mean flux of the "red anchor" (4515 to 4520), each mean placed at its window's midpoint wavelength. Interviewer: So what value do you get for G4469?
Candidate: 0.16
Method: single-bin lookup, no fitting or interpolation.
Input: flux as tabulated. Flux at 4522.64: 16.62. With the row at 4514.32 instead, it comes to 17.37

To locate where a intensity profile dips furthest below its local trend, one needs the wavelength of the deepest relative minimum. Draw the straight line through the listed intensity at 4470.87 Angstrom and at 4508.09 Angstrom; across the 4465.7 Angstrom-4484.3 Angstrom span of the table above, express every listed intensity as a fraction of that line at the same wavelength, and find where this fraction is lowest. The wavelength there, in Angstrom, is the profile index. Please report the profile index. 4466.76 Angstrom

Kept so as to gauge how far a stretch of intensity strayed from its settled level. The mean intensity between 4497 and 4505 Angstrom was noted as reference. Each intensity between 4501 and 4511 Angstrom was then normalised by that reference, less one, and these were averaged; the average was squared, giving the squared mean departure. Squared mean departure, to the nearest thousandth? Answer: 0.007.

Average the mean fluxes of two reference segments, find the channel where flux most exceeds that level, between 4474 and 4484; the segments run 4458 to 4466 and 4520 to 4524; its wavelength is 4477.05 Angstrom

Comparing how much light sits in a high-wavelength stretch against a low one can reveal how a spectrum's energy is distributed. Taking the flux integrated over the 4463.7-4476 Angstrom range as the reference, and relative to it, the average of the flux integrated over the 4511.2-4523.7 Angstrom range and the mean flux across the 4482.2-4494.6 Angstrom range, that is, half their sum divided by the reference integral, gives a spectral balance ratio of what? 0.59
